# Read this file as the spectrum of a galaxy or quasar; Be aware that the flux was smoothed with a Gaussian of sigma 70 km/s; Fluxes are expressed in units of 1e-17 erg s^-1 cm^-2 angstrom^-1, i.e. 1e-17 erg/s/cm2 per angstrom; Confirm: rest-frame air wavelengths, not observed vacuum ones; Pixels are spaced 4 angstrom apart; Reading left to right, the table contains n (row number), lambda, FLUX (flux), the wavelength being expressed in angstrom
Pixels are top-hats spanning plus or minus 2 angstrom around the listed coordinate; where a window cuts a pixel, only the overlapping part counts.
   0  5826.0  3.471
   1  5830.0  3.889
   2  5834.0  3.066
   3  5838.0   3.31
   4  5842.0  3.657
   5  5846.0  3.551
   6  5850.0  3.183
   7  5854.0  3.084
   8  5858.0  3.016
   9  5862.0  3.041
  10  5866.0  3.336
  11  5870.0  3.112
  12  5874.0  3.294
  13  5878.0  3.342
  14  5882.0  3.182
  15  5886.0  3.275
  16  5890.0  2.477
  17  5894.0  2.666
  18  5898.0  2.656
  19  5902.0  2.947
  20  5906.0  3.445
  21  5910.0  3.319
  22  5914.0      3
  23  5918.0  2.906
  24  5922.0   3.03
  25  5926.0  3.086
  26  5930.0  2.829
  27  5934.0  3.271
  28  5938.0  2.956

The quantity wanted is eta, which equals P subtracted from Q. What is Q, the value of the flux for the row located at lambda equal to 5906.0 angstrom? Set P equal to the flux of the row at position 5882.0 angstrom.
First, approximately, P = 3.182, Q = 3.445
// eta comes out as 0.3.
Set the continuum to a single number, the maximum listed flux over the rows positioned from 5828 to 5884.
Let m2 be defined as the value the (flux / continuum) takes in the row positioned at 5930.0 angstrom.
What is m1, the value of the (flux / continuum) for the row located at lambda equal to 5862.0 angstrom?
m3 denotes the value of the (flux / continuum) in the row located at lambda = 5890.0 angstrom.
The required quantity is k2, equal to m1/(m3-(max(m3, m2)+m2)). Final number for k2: -1.0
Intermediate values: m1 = 0.78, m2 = 0.727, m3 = 0.64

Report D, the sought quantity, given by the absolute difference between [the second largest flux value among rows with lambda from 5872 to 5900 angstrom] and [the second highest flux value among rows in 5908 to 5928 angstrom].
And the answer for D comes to 0.21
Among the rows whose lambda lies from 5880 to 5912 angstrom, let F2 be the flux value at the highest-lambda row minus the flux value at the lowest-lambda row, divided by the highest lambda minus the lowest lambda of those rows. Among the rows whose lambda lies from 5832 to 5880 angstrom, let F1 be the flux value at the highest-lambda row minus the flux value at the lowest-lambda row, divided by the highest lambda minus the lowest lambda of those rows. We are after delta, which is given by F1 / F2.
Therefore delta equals 1.3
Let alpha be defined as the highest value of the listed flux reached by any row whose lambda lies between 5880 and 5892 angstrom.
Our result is 3.275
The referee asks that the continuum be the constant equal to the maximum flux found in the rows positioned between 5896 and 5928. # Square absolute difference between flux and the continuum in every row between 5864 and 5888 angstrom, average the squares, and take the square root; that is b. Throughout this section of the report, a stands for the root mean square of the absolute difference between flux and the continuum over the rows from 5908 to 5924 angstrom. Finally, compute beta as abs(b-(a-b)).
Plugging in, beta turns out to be 0.00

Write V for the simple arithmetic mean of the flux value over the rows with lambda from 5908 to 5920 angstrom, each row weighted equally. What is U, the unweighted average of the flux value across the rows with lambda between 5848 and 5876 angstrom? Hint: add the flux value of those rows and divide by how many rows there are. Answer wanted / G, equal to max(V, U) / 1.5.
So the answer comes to 2.10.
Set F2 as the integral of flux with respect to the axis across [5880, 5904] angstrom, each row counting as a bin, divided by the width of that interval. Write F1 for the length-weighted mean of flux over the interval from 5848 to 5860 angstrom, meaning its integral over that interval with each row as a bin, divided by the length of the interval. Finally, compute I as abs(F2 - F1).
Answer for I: 0.23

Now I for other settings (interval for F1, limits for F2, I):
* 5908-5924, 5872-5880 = 0.25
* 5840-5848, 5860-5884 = 0.39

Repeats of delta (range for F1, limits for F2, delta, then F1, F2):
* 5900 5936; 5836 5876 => -22.8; 0.0101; 0.000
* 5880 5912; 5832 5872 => 3.8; 0.0049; 0.001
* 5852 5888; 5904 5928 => -0.3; 0.0060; -0.018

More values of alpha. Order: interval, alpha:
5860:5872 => 3.336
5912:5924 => 3.03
